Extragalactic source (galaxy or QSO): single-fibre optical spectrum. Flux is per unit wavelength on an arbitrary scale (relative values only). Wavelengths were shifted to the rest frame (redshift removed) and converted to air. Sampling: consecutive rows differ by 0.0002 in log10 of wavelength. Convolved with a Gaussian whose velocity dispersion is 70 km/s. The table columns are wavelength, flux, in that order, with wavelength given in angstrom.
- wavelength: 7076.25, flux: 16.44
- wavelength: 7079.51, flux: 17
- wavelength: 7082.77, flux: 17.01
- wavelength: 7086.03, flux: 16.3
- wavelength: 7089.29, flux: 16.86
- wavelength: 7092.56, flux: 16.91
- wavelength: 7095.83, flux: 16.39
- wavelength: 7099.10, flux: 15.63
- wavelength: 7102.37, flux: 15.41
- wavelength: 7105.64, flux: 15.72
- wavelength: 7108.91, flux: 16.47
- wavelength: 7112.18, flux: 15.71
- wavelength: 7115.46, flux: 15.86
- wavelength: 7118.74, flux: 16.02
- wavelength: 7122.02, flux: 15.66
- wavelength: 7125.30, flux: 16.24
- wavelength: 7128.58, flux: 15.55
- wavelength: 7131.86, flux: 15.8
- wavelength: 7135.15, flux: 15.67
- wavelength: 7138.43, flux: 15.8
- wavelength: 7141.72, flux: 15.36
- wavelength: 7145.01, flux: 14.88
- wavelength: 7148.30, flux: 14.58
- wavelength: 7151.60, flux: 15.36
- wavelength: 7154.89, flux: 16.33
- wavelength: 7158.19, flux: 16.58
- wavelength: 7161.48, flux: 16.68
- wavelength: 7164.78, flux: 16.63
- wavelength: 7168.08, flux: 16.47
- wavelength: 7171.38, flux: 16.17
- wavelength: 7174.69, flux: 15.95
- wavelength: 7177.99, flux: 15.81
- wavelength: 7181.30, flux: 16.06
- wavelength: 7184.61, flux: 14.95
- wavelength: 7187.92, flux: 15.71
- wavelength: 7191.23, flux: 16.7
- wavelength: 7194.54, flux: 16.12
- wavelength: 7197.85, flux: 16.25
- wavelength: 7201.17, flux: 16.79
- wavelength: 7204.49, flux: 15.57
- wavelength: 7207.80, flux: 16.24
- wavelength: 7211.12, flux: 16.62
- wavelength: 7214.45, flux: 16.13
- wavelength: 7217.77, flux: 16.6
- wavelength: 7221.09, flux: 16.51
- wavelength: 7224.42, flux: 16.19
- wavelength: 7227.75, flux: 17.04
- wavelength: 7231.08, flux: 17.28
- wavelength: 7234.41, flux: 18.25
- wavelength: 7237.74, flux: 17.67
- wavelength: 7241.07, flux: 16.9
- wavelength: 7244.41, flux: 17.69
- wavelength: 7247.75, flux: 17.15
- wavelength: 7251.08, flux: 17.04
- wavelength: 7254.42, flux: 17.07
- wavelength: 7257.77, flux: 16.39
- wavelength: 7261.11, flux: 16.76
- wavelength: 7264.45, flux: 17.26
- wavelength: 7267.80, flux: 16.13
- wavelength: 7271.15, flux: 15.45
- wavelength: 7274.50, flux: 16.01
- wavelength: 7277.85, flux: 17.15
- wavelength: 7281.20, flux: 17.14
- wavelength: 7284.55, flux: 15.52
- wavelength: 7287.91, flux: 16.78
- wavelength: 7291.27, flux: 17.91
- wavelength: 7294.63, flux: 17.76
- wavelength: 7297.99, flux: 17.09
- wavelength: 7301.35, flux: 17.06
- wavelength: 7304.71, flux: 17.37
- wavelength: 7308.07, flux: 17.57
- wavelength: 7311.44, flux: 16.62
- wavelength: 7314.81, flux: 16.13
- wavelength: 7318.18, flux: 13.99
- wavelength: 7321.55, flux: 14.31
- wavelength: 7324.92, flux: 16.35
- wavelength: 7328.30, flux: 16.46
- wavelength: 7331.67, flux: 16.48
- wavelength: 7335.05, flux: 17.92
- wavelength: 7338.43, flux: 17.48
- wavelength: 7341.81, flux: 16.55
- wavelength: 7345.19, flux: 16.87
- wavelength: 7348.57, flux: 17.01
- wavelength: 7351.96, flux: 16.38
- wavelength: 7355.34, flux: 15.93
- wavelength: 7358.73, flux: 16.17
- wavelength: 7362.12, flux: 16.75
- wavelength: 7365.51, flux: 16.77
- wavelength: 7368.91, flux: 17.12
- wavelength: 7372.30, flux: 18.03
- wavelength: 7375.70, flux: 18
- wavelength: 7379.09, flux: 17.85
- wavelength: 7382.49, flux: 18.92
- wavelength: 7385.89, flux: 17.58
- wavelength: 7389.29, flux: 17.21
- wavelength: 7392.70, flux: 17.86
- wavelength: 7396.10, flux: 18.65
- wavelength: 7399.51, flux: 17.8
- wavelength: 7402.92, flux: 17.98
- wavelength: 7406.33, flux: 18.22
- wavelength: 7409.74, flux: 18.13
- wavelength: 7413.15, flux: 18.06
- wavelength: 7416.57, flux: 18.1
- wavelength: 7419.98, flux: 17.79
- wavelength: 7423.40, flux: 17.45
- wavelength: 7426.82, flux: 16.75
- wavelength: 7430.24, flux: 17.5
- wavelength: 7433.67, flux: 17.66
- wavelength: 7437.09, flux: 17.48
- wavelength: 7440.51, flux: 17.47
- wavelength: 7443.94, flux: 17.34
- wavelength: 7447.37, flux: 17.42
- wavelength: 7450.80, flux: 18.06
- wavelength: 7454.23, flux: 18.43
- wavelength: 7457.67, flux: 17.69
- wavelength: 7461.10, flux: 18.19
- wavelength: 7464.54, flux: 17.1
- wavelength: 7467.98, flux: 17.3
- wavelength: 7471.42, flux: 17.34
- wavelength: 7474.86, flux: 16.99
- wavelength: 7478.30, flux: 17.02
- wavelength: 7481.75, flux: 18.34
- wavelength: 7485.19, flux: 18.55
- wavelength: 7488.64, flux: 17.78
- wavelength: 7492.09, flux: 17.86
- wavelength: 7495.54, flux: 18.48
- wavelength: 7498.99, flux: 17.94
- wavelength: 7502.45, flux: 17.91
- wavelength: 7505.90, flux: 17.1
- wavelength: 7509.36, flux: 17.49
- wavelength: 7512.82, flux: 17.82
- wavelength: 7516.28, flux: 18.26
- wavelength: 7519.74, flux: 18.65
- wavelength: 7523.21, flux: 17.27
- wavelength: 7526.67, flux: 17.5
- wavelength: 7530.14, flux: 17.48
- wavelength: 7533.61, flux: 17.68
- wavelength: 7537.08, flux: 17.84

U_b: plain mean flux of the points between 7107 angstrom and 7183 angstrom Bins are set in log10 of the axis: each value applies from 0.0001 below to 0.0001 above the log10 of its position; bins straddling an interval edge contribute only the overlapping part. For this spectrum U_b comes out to 15.9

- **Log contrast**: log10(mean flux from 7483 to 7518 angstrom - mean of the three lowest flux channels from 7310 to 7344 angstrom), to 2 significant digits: 0.49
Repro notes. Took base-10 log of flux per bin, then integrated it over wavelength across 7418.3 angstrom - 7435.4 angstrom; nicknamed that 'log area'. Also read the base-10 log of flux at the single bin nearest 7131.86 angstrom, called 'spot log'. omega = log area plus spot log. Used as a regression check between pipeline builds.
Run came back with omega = 22.42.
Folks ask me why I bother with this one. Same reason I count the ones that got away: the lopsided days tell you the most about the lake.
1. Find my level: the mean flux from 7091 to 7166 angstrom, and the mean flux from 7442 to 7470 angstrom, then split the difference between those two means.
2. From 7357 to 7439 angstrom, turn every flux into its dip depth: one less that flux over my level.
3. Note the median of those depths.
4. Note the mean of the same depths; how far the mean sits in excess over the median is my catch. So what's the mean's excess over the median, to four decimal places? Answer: 0.0081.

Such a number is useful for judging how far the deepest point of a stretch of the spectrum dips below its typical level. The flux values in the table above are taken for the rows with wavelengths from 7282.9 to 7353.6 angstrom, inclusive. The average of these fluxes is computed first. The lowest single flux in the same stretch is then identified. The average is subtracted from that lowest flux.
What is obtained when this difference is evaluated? -2.66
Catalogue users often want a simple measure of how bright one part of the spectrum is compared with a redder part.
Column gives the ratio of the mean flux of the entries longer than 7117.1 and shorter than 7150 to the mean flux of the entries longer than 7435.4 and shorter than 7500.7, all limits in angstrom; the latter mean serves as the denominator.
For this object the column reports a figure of 0.88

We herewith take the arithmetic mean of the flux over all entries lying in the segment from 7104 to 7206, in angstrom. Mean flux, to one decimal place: 15.9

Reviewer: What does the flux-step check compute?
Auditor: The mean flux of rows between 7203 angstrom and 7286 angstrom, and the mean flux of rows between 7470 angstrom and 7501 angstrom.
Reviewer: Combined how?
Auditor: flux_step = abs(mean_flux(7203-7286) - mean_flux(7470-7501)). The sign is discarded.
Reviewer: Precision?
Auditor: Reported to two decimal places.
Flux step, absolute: 1.10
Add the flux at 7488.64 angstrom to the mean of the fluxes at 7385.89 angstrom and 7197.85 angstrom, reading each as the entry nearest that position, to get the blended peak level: 34.7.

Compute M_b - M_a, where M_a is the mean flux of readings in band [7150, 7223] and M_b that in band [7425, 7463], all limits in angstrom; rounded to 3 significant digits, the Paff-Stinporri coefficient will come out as 1.44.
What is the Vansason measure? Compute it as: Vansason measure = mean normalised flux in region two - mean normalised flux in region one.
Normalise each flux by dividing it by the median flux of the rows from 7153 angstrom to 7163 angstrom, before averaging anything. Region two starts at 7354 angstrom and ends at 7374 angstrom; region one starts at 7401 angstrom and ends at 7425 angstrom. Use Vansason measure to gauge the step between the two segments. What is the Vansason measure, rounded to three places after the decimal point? -0.070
